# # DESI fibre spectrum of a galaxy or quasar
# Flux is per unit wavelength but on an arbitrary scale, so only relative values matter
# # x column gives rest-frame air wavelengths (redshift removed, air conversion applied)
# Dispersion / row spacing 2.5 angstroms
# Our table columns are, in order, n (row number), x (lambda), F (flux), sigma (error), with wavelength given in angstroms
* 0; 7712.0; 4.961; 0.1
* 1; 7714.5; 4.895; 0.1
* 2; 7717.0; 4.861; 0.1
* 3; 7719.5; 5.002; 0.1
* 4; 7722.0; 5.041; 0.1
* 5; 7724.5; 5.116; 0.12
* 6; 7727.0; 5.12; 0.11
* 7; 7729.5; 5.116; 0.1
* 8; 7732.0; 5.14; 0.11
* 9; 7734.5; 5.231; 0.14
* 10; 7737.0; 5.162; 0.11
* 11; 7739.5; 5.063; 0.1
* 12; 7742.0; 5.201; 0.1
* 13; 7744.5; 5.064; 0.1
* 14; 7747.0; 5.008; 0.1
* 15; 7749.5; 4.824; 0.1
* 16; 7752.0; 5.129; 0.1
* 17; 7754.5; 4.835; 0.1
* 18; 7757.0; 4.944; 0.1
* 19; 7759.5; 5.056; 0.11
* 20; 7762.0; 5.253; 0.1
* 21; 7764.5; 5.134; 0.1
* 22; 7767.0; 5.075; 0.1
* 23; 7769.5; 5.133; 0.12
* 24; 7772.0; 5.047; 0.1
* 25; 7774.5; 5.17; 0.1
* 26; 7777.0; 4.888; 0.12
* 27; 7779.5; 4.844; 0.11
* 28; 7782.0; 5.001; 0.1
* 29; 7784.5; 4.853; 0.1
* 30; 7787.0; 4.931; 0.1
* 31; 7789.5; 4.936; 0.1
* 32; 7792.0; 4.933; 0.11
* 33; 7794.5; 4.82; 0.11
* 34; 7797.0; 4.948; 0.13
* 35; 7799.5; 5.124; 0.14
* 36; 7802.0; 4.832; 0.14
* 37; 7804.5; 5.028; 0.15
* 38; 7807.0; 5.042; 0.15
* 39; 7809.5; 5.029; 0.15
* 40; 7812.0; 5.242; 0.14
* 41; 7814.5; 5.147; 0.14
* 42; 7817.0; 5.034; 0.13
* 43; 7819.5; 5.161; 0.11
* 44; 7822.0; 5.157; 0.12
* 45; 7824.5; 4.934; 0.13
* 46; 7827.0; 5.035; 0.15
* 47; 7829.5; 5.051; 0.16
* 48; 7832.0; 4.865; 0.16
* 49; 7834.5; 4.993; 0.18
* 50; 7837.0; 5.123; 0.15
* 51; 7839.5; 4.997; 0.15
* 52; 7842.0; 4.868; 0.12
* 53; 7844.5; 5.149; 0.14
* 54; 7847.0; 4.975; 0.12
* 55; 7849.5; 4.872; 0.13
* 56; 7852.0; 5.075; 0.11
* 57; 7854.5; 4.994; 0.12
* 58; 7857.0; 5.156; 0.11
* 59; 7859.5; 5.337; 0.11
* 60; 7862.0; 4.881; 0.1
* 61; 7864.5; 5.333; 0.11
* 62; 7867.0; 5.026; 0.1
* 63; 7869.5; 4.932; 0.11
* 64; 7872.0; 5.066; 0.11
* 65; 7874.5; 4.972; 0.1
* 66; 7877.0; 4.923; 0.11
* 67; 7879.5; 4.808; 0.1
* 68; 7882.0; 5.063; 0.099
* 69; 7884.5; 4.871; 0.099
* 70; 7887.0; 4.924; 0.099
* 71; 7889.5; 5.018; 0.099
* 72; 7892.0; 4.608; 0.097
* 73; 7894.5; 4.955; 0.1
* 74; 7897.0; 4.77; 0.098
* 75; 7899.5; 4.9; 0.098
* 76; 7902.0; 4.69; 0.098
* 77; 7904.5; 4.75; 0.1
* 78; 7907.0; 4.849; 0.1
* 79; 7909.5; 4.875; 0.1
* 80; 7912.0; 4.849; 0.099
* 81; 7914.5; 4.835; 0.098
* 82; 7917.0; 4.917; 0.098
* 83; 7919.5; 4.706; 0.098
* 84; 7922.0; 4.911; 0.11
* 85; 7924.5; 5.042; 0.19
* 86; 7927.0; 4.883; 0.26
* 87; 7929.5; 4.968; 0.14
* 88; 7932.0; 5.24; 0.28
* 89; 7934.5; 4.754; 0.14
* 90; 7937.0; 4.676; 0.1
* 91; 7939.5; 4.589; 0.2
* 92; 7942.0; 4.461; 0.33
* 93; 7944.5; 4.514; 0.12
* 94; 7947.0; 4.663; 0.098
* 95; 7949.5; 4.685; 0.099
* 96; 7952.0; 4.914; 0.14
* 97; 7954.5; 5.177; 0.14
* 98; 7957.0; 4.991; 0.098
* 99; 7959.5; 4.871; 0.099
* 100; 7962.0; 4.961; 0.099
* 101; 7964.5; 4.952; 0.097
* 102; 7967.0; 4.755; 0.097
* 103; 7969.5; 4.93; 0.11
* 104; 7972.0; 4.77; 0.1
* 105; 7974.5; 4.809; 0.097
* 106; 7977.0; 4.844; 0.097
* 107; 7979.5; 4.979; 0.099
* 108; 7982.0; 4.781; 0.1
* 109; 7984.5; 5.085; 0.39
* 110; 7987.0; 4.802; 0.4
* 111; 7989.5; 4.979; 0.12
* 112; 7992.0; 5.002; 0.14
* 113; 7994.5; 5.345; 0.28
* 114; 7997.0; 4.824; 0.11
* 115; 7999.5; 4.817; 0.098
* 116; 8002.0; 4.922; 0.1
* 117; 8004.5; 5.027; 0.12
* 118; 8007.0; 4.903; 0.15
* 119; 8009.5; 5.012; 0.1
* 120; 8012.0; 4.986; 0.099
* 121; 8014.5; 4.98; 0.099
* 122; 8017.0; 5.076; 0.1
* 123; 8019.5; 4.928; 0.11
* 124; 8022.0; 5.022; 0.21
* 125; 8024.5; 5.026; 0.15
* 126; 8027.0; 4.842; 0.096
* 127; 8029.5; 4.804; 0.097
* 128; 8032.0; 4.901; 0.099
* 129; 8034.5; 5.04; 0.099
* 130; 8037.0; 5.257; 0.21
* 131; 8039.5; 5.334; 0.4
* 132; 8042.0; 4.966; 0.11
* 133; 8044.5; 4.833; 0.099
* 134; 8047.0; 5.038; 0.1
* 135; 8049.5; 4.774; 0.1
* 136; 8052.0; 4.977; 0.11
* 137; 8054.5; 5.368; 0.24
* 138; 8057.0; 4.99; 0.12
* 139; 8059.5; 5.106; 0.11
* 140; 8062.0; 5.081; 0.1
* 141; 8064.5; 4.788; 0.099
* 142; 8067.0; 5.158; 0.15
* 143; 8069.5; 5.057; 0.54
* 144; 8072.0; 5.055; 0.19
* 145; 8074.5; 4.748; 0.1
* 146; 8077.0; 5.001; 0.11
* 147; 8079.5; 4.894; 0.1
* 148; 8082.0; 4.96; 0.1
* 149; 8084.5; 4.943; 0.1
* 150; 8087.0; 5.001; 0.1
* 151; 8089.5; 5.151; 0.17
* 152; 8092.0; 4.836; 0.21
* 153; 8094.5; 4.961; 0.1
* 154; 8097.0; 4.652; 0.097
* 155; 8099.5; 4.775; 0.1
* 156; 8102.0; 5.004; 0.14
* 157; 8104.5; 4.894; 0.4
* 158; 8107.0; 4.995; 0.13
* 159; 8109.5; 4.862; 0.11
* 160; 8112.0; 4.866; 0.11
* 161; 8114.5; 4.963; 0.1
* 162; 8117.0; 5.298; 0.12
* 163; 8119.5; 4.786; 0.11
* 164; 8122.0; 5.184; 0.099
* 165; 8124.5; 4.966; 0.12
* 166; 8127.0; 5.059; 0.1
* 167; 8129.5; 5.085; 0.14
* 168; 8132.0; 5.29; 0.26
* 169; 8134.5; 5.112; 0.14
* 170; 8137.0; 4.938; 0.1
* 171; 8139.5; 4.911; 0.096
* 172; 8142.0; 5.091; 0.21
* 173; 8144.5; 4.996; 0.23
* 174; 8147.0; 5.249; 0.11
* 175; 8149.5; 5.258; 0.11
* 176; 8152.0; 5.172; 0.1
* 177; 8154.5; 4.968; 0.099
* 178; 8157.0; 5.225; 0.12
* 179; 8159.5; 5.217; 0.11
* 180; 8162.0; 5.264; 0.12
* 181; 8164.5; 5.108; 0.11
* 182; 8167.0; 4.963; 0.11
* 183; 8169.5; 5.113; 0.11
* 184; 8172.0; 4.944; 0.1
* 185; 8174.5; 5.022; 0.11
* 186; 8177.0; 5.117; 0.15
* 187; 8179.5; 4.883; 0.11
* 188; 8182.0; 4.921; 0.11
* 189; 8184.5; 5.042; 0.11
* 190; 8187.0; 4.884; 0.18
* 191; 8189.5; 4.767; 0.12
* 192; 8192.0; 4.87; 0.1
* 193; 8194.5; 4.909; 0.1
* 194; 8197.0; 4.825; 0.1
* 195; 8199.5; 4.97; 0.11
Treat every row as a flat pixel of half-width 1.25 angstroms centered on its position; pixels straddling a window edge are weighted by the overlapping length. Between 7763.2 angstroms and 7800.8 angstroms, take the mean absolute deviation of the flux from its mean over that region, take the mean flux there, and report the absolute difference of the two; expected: 4.89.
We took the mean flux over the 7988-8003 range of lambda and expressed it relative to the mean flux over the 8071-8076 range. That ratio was 1.02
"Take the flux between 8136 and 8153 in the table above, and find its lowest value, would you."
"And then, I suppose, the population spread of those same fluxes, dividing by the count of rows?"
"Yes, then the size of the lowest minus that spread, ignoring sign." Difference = 4.78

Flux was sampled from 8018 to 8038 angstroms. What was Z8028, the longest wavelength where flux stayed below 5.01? 8032.0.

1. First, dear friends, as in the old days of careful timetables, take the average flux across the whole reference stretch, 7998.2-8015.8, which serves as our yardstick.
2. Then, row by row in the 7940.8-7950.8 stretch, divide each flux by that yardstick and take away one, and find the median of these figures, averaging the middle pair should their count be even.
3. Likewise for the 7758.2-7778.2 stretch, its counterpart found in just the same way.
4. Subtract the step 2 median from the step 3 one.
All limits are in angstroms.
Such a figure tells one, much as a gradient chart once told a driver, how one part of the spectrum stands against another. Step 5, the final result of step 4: 0.10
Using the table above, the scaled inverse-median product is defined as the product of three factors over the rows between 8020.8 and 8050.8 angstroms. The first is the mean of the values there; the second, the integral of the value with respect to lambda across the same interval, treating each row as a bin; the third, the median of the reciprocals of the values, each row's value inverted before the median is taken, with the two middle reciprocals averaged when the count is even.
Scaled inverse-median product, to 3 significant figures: 149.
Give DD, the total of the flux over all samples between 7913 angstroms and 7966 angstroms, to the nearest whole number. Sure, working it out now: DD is 102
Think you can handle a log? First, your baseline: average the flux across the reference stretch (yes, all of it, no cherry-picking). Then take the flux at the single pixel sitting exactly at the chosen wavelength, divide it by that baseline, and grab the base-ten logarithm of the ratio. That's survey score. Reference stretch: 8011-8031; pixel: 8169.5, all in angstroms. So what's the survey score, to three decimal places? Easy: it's 0.013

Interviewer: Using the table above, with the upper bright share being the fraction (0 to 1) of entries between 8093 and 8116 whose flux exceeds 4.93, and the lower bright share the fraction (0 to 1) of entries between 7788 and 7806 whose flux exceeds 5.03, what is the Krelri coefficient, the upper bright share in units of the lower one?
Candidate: 3.1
